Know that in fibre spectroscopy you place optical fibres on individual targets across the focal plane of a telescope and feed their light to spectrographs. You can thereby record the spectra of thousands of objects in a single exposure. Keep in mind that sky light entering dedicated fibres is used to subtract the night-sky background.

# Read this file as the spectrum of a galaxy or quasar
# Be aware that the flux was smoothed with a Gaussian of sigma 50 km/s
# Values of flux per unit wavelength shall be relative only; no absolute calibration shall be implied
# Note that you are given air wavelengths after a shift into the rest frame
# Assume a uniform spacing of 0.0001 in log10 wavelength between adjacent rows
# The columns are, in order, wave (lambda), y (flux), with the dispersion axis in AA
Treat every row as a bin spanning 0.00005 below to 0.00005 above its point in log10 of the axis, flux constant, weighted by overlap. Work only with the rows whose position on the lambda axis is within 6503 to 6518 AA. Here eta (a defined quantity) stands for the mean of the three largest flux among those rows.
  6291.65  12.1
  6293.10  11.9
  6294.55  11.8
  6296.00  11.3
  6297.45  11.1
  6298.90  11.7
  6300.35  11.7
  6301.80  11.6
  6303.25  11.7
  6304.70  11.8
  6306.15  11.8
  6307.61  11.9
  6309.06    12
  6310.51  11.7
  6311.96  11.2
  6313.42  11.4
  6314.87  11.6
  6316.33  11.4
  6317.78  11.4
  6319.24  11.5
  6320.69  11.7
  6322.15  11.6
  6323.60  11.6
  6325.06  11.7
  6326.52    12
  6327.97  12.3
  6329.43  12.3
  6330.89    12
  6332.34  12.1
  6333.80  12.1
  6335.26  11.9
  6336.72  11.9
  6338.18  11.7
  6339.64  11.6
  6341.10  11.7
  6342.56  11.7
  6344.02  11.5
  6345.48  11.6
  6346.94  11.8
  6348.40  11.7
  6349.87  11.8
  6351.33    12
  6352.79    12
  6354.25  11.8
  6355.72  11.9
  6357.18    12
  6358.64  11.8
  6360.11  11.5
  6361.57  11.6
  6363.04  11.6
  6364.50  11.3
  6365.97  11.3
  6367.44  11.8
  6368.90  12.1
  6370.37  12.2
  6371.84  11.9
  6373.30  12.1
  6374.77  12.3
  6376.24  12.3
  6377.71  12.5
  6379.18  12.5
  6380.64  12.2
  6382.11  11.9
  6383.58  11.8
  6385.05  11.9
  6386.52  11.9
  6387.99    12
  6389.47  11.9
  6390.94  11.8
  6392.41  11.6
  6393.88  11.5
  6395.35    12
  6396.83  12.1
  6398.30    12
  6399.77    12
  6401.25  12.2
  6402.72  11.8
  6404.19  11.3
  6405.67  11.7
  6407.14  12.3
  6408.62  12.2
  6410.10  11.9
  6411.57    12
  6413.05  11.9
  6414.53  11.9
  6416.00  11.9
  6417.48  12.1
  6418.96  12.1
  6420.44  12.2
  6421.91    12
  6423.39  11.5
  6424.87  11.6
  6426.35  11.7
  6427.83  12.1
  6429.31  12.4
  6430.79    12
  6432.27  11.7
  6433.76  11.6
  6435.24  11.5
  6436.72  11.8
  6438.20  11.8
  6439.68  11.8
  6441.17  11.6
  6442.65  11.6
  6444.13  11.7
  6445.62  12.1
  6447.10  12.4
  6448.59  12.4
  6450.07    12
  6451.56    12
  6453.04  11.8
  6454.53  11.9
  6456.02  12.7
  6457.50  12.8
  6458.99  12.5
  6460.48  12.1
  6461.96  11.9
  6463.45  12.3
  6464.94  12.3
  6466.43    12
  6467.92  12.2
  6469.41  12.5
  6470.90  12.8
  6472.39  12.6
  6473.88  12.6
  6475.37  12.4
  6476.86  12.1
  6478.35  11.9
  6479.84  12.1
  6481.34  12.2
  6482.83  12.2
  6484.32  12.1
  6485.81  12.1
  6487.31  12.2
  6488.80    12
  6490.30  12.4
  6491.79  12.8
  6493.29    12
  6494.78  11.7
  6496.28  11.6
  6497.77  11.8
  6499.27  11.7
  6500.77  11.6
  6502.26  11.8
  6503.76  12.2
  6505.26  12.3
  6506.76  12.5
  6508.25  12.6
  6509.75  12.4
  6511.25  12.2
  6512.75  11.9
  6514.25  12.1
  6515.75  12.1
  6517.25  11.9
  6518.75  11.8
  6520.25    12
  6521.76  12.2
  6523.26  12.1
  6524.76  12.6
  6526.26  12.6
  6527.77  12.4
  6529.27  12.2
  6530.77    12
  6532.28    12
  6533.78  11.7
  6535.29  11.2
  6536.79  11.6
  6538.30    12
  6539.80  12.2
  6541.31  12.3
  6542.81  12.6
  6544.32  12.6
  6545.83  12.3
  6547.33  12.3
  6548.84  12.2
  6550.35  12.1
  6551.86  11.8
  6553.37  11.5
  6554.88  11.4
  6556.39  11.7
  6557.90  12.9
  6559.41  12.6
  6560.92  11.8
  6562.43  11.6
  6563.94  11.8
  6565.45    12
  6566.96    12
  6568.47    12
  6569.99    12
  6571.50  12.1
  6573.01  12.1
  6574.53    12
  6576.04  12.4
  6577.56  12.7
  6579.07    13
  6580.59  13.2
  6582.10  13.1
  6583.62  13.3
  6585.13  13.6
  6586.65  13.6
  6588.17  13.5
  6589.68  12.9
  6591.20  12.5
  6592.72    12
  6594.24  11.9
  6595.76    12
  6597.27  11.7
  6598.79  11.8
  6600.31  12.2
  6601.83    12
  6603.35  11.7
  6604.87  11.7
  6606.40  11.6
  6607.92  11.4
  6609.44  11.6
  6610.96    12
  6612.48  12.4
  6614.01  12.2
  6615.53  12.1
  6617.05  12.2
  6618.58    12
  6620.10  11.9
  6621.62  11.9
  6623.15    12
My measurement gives 12.5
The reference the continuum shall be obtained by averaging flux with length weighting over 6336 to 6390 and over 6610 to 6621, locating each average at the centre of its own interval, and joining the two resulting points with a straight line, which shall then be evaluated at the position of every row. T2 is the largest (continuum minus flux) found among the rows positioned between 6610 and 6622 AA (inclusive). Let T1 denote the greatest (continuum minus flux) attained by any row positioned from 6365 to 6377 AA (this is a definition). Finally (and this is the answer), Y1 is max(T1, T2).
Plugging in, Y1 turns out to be 0.6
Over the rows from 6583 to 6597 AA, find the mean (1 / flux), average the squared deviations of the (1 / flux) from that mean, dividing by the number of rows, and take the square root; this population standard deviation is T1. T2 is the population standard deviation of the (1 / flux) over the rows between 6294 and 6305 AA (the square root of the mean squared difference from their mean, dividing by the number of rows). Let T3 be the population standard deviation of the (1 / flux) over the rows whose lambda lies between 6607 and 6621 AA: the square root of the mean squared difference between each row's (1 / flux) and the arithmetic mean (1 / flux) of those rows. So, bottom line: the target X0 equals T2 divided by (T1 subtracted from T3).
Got -0.8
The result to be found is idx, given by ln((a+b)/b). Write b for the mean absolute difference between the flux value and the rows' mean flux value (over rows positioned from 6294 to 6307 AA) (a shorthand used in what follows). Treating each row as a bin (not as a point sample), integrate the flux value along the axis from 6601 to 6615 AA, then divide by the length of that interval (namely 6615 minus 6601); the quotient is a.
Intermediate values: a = 11.8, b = 0.185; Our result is 4.17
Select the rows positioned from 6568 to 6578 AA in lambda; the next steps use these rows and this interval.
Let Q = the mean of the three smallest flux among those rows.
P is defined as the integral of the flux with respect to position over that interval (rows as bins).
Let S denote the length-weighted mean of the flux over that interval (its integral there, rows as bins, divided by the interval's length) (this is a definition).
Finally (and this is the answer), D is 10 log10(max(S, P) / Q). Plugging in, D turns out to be 10.1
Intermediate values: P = 122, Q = 12.0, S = 12.16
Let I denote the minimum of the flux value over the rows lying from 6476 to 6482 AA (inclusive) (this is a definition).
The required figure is 11.9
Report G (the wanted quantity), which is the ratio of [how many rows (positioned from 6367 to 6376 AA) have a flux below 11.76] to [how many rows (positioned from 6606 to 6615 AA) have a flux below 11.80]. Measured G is 0.0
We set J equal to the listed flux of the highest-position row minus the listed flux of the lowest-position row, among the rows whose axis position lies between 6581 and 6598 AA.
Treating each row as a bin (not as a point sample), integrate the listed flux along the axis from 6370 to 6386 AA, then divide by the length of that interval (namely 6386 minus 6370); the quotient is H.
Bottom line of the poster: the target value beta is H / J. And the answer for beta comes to -9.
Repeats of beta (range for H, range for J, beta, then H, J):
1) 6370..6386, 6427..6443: -24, 12.1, -0.5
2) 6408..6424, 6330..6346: -30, 12.0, -0.4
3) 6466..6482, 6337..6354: 41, 12.3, 0.3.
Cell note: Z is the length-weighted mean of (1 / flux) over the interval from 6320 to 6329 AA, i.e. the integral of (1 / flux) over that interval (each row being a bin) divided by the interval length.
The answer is 0.0845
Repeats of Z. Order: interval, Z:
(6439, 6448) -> 0.0842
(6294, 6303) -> 0.0867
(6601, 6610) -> 0.0856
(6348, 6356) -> 0.0842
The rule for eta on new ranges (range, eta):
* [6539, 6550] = 12.5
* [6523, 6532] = 12.5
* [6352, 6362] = 12.0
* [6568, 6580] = 12.7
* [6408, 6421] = 12.2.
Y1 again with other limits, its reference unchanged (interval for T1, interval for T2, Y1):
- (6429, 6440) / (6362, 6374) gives 0.6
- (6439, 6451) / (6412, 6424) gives 0.4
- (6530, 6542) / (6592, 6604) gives 0.8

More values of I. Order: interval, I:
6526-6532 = 12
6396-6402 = 12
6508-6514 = 11.9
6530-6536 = 11.2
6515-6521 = 11.8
